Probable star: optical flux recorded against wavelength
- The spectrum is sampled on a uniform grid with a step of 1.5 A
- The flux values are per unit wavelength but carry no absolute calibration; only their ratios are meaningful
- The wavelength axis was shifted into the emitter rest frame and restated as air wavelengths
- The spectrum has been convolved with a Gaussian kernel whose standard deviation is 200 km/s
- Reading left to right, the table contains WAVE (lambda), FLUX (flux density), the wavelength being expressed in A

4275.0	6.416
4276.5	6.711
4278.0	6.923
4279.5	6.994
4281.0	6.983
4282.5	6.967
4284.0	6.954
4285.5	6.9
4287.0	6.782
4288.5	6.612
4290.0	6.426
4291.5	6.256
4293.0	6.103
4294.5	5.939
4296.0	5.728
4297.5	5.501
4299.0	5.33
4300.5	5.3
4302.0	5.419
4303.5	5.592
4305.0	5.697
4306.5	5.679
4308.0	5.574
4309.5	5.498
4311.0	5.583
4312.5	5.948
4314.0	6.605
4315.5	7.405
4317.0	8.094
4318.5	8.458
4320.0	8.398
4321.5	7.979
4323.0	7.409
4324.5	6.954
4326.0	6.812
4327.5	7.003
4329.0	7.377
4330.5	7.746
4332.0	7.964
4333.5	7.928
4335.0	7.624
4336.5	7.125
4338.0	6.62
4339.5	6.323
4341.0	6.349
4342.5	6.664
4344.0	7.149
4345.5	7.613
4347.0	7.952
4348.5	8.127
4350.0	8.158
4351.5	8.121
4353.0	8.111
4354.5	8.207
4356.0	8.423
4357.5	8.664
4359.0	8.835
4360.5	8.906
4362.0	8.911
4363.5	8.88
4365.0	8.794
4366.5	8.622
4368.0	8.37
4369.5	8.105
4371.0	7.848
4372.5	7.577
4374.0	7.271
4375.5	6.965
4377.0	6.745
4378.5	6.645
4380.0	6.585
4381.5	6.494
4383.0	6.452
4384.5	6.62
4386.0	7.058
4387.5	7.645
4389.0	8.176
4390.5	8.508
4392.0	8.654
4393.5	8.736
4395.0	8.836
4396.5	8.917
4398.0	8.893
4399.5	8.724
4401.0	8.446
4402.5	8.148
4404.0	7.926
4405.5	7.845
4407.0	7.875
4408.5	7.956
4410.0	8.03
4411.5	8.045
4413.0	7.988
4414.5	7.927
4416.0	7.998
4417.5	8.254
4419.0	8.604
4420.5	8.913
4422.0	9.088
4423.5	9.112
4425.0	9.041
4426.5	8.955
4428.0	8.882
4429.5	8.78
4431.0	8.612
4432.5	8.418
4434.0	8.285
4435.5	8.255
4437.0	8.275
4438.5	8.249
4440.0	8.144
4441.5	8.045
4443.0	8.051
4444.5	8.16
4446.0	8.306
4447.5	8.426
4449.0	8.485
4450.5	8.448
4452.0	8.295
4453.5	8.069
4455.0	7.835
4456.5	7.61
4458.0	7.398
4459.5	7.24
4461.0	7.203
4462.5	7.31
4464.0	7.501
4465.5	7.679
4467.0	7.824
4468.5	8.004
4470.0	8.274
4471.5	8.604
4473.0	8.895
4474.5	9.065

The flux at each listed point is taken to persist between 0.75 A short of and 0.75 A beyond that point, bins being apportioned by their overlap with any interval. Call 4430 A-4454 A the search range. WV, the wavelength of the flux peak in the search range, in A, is 4431.0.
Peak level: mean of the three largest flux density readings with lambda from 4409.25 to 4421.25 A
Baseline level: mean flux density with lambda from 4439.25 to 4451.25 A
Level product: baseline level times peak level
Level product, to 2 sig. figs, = 71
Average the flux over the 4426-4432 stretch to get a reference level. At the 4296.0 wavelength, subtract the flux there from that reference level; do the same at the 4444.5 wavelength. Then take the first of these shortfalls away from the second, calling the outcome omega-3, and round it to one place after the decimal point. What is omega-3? -2.4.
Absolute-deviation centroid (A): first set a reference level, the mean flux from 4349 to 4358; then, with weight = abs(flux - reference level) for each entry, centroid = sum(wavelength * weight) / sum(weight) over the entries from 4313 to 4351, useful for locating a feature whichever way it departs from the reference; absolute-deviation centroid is 4332.4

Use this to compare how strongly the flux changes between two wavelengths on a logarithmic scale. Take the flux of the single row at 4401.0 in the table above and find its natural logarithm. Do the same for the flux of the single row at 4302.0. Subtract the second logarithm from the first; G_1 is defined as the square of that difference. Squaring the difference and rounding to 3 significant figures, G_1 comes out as 0.197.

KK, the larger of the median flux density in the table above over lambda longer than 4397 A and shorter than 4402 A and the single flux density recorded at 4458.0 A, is 8.72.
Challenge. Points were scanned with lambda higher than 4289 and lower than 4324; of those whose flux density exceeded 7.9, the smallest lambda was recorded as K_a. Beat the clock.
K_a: 4317.0 A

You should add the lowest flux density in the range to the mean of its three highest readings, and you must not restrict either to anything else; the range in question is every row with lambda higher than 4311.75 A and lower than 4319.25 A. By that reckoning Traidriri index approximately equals 13.9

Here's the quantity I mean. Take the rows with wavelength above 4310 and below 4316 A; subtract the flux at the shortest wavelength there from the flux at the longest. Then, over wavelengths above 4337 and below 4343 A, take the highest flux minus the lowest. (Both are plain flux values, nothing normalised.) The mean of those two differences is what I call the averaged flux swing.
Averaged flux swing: 1.1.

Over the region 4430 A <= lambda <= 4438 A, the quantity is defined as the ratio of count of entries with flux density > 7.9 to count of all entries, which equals 1.0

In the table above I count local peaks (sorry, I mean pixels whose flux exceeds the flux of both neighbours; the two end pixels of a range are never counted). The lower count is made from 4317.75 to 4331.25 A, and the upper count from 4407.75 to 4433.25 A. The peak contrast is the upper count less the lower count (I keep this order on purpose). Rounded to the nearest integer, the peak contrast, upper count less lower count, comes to 2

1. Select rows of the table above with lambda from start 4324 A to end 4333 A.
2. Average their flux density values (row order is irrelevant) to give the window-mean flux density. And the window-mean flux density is 7.3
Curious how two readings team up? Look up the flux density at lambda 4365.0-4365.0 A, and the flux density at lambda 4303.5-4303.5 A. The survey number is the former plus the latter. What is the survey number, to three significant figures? 14.4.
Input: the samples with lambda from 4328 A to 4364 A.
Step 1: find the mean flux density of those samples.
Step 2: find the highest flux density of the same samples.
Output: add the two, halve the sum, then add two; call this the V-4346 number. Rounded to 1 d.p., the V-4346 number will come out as 10.4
